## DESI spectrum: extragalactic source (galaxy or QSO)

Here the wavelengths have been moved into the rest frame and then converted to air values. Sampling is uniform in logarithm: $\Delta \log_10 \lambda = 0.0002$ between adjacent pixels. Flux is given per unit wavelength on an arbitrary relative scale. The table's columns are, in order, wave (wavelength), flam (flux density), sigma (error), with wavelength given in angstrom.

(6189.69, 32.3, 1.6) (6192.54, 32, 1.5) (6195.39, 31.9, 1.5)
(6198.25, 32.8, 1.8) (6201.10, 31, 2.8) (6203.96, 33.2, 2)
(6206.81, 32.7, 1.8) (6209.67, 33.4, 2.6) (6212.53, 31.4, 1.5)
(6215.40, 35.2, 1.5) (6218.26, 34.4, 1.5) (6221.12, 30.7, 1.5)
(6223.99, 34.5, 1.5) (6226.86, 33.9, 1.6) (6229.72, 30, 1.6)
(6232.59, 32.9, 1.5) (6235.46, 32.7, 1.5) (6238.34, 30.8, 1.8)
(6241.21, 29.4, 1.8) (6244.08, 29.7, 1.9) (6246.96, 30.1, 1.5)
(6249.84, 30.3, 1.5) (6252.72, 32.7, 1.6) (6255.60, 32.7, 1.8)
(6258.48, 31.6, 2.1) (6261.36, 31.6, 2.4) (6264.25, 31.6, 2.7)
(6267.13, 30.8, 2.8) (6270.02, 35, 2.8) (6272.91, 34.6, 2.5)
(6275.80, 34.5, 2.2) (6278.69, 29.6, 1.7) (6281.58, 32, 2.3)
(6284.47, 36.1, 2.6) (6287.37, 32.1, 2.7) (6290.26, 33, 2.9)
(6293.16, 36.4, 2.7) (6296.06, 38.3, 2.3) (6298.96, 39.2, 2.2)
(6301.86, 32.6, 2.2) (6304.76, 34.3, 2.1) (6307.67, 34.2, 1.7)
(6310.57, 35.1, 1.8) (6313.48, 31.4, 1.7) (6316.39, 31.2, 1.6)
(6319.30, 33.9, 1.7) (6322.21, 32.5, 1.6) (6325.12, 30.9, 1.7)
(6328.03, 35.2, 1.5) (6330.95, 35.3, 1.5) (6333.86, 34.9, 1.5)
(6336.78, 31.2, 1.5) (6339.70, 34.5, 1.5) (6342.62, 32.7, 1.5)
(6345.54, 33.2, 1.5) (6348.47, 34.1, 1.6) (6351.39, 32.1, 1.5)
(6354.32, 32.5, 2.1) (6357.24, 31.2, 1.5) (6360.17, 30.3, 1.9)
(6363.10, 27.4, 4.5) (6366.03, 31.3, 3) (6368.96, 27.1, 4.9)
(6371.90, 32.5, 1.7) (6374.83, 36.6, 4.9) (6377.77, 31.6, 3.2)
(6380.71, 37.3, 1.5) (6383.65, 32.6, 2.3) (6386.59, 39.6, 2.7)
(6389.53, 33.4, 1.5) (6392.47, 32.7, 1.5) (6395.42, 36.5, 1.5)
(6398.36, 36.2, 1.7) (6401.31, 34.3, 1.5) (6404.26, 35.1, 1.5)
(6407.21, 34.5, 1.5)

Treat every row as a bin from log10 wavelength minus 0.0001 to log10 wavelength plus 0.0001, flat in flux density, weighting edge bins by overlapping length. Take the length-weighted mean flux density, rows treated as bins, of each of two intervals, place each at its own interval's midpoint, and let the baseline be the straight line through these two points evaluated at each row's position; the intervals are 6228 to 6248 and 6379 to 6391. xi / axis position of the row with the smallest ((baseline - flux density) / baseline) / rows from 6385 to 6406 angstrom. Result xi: 6386.59 angstrom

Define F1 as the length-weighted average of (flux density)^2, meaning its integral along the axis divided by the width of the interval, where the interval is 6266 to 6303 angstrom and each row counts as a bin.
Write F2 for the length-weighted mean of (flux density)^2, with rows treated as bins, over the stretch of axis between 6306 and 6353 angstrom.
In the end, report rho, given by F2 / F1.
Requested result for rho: 0.94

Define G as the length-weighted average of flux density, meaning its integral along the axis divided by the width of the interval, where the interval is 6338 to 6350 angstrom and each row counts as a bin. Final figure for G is 33.6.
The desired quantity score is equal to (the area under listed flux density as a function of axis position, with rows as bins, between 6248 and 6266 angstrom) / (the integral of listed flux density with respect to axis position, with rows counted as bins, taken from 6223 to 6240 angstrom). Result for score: 1.04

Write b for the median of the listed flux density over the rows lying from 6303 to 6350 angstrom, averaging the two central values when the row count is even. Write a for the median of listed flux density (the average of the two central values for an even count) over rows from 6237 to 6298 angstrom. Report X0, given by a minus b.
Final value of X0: -2.0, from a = 32.0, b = 34.0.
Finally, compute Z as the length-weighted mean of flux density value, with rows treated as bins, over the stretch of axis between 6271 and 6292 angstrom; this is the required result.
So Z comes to 33.2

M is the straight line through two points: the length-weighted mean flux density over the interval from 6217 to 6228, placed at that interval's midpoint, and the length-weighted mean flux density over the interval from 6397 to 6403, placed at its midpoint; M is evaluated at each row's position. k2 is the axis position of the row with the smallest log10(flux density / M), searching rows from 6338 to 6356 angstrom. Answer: 6351.39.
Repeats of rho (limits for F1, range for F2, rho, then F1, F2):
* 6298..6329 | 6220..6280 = 0.90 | 1132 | 1021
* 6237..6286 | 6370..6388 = 1.19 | 1025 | 1223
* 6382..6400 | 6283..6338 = 0.94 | 1244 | 1169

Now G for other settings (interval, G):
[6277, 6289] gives 32.5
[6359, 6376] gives 30.8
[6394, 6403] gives 35.7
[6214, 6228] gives 33.7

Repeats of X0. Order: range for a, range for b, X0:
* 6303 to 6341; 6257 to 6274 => 2.6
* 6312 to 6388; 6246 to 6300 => -0.2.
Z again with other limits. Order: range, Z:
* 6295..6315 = 34.9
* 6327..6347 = 33.8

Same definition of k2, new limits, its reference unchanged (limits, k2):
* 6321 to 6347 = 6325.12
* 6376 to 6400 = 6377.77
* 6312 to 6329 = 6325.12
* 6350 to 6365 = 6363.10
